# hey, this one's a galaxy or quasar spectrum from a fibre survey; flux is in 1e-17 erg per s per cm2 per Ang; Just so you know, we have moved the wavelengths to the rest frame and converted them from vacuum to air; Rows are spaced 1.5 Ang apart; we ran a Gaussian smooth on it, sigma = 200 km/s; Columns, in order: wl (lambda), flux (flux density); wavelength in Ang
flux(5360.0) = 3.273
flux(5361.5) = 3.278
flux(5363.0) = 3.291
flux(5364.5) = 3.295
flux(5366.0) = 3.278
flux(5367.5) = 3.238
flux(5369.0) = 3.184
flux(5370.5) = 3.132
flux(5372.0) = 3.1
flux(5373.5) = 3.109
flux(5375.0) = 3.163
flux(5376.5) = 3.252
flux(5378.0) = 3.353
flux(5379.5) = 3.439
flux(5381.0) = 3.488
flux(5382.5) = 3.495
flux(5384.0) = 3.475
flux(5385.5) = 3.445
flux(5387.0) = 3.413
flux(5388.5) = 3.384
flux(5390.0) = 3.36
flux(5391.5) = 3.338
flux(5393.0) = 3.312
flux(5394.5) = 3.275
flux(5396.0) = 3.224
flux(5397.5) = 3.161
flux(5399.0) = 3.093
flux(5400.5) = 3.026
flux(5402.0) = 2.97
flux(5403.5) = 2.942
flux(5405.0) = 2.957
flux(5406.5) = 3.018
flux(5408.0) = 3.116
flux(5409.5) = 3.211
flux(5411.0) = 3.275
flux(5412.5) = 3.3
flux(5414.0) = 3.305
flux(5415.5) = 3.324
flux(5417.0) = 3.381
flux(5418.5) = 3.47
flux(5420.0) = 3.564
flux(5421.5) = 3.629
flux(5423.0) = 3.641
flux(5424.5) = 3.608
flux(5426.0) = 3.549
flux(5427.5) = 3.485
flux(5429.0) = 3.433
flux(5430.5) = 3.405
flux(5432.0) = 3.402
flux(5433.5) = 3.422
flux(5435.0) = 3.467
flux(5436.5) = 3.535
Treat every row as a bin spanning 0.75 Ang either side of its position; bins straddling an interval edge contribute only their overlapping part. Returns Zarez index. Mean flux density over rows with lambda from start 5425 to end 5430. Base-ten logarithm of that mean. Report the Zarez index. 0.543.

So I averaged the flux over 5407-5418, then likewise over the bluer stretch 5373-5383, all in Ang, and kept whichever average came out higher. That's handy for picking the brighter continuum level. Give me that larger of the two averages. 3.33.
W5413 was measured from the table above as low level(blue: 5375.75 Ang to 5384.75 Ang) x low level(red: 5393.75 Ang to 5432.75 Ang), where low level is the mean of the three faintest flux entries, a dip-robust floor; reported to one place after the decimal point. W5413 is 9.9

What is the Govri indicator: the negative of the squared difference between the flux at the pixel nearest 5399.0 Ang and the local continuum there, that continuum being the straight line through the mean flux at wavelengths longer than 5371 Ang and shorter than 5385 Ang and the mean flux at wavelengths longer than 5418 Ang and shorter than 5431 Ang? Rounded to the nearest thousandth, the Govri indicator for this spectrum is -0.104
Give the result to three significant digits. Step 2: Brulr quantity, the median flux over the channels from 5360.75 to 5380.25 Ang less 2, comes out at 1.25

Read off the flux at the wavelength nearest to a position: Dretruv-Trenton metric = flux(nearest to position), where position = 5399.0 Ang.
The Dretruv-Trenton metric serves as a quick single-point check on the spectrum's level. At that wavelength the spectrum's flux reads 3.093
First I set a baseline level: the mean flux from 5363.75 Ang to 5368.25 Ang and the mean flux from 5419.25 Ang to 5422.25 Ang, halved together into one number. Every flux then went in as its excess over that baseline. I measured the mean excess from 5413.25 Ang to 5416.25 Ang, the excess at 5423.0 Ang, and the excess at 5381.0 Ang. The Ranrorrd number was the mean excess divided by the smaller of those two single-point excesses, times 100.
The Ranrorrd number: -218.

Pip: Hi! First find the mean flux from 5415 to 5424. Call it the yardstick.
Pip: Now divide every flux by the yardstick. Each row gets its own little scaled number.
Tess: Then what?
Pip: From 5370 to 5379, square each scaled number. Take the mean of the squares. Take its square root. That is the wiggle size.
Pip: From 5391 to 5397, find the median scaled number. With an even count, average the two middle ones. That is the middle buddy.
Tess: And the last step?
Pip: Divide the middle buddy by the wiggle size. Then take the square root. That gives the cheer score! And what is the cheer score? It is 1.02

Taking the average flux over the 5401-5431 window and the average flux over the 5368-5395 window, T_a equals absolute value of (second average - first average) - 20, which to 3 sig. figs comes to -20.0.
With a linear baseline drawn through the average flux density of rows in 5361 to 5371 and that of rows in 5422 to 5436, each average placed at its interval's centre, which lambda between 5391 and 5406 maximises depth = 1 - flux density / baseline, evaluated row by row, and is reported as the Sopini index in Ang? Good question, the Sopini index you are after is 5403.5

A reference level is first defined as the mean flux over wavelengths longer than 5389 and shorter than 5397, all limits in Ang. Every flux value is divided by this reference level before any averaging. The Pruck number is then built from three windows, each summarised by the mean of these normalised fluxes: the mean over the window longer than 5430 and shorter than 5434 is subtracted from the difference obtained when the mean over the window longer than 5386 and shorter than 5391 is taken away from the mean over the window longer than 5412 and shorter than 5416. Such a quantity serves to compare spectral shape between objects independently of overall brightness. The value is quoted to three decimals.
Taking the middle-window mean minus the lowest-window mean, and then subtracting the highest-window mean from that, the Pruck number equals -1.056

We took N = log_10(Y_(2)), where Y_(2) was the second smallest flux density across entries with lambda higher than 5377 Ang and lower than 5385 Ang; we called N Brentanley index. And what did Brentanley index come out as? 0.536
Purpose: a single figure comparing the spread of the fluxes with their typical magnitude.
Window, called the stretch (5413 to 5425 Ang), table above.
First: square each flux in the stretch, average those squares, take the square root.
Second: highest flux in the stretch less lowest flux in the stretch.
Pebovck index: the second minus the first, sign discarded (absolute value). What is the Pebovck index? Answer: 3.16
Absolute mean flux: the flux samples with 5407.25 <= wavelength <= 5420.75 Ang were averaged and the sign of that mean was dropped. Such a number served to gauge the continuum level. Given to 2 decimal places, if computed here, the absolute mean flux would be 3.33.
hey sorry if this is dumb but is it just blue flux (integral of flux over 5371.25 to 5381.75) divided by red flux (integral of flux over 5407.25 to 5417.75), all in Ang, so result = 1.00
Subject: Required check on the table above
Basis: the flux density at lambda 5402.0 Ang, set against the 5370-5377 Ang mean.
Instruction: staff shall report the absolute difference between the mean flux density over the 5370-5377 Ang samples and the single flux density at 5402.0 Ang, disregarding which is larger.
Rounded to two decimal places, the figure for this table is 0.18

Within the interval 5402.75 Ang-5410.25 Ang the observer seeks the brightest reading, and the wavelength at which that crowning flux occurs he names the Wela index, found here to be 5409.5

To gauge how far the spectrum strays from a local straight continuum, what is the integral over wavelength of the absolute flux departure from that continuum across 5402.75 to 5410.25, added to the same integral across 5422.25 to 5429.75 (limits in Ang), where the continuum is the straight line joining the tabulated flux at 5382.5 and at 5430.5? 4.0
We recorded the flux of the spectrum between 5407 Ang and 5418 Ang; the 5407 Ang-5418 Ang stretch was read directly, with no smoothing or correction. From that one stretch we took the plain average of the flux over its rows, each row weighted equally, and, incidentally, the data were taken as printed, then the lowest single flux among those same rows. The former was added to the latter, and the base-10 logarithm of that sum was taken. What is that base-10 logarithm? 0.805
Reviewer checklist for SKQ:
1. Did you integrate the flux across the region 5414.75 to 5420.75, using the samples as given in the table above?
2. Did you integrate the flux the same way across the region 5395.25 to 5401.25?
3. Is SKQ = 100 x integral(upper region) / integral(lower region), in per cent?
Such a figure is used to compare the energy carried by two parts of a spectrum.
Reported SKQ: 110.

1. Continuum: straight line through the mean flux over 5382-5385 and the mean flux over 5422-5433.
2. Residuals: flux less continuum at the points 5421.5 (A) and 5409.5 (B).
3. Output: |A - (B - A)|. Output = 0.54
